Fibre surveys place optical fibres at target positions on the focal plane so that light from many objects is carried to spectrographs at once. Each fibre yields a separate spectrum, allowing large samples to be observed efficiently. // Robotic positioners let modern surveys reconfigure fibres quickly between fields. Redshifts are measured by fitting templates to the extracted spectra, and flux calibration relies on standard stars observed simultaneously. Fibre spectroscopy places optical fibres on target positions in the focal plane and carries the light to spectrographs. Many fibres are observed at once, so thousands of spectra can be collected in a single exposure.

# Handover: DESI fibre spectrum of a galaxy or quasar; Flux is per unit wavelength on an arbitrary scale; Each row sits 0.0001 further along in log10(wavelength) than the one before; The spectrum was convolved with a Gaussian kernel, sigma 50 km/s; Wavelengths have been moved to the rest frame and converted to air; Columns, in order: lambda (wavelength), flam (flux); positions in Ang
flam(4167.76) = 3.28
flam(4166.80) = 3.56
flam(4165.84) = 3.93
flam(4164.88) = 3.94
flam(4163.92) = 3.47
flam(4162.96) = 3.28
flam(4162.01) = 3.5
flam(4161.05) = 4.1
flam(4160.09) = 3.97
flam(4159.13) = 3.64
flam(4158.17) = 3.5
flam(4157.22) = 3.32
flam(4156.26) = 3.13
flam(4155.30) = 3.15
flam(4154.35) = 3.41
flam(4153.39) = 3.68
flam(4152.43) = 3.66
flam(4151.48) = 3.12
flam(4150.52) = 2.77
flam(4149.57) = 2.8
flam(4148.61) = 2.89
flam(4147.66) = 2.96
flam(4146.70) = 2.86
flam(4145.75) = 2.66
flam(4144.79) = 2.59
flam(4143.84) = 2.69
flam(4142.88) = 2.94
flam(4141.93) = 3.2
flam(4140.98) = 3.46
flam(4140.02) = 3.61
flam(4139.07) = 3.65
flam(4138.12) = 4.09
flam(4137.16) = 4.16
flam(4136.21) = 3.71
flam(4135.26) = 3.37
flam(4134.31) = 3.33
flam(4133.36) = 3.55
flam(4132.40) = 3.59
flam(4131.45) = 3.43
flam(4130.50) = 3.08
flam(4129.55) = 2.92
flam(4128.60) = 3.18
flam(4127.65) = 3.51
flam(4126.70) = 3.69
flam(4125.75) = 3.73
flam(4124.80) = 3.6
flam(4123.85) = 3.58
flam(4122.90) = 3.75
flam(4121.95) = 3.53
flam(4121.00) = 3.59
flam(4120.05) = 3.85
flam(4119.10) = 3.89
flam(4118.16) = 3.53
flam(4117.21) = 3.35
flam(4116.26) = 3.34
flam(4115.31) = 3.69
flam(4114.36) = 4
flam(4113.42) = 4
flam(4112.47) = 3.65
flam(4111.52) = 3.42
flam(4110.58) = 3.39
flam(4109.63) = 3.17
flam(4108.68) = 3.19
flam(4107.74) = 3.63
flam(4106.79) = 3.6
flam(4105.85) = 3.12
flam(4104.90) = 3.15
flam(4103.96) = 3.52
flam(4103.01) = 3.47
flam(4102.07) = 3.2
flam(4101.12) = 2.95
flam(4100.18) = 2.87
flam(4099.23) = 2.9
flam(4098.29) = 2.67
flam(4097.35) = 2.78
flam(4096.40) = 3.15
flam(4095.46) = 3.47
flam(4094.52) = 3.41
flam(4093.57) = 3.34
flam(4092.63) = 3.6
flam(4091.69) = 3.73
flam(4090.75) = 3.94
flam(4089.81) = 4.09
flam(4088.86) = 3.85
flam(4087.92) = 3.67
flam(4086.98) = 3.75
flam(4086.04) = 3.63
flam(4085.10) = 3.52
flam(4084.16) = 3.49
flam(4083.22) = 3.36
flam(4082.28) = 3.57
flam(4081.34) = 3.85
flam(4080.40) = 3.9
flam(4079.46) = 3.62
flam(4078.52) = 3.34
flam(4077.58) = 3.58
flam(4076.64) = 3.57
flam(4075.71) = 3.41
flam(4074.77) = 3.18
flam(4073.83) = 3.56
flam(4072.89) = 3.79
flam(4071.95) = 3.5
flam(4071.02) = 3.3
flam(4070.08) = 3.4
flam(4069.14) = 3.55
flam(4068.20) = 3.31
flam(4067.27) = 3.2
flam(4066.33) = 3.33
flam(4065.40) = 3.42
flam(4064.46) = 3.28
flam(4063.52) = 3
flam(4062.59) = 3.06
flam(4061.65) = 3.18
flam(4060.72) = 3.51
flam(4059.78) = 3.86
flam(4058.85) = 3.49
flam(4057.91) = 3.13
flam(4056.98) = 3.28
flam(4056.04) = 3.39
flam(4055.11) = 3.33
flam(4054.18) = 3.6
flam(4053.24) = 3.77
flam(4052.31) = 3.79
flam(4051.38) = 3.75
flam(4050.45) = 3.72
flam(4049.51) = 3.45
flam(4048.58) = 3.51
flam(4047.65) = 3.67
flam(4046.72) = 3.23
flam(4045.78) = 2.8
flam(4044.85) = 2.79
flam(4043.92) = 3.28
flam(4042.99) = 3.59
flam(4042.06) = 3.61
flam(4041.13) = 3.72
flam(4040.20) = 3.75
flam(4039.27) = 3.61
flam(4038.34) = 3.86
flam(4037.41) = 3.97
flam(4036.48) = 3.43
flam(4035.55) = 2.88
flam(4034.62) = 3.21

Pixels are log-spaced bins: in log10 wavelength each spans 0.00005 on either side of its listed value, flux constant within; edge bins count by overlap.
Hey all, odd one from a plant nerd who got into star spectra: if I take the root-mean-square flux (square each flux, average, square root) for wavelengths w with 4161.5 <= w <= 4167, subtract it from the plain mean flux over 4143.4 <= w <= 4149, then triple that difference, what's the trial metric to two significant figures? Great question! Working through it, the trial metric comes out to -2.5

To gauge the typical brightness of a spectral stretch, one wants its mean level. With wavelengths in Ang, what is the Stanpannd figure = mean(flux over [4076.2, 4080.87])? 3.60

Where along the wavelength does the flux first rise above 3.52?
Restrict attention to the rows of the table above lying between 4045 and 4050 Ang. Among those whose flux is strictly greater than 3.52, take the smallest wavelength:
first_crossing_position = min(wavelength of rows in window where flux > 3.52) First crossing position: 4047.65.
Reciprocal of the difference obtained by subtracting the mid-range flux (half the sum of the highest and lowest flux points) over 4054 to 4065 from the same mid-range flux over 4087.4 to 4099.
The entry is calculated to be -20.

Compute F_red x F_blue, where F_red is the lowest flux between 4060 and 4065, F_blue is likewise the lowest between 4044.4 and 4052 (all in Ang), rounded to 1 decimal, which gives 8.4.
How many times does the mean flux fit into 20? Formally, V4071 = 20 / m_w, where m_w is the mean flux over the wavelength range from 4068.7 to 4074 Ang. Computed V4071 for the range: 5.7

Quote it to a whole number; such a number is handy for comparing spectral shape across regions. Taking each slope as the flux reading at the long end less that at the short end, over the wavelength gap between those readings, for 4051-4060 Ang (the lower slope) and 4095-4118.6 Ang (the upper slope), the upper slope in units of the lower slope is 0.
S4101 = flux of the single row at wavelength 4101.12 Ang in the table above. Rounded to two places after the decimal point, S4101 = 2.95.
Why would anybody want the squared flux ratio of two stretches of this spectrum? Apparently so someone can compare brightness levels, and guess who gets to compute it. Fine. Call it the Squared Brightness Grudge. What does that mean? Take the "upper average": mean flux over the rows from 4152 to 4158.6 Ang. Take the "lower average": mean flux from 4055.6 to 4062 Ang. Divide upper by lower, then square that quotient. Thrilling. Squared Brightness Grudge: 1.00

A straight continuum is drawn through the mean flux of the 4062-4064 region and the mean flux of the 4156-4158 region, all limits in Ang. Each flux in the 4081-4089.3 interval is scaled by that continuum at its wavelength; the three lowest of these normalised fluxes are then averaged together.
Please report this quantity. 1.12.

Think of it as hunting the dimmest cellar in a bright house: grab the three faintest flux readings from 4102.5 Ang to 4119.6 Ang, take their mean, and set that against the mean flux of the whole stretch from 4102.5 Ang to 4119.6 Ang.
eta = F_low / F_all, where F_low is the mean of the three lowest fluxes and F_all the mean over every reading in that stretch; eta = 0.897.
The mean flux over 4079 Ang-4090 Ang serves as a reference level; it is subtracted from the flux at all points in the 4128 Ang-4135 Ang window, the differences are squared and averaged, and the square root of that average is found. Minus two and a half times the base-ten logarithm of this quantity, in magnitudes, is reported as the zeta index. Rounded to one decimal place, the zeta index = 0.9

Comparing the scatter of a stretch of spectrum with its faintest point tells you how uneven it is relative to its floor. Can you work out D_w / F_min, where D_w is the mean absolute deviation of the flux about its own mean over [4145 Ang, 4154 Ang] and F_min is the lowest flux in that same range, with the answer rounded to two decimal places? 0.11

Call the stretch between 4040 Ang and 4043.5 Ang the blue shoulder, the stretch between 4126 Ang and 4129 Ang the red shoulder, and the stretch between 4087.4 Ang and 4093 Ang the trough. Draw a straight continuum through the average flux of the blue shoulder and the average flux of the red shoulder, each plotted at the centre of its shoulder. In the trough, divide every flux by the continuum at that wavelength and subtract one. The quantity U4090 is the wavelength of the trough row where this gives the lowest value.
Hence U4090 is 4092.63 Ang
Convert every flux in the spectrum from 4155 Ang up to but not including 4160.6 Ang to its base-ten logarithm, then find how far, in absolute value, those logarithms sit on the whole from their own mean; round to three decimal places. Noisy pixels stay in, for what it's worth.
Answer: 0.031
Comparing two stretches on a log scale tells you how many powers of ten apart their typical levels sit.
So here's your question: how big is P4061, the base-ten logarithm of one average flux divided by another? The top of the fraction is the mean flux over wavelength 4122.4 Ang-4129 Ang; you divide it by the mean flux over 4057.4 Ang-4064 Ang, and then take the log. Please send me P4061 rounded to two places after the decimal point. 0.03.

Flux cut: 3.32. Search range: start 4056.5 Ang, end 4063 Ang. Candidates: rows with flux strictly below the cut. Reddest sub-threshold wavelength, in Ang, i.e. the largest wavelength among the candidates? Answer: 4062.59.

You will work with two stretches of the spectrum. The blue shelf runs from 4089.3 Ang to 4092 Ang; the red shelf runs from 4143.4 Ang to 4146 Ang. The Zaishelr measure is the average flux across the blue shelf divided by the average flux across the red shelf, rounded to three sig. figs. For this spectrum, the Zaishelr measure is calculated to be 1.48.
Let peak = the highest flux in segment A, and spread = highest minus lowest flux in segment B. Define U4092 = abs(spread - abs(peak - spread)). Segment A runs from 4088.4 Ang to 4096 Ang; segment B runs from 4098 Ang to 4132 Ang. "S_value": 1.4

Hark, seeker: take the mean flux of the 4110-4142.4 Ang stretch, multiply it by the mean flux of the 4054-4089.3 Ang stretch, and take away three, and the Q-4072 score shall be 9.38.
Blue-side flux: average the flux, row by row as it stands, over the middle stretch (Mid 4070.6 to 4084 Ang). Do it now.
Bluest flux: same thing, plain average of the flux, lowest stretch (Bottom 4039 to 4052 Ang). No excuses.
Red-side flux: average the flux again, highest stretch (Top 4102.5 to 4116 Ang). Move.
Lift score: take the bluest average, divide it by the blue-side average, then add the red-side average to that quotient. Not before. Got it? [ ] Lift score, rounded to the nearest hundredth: 4.48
